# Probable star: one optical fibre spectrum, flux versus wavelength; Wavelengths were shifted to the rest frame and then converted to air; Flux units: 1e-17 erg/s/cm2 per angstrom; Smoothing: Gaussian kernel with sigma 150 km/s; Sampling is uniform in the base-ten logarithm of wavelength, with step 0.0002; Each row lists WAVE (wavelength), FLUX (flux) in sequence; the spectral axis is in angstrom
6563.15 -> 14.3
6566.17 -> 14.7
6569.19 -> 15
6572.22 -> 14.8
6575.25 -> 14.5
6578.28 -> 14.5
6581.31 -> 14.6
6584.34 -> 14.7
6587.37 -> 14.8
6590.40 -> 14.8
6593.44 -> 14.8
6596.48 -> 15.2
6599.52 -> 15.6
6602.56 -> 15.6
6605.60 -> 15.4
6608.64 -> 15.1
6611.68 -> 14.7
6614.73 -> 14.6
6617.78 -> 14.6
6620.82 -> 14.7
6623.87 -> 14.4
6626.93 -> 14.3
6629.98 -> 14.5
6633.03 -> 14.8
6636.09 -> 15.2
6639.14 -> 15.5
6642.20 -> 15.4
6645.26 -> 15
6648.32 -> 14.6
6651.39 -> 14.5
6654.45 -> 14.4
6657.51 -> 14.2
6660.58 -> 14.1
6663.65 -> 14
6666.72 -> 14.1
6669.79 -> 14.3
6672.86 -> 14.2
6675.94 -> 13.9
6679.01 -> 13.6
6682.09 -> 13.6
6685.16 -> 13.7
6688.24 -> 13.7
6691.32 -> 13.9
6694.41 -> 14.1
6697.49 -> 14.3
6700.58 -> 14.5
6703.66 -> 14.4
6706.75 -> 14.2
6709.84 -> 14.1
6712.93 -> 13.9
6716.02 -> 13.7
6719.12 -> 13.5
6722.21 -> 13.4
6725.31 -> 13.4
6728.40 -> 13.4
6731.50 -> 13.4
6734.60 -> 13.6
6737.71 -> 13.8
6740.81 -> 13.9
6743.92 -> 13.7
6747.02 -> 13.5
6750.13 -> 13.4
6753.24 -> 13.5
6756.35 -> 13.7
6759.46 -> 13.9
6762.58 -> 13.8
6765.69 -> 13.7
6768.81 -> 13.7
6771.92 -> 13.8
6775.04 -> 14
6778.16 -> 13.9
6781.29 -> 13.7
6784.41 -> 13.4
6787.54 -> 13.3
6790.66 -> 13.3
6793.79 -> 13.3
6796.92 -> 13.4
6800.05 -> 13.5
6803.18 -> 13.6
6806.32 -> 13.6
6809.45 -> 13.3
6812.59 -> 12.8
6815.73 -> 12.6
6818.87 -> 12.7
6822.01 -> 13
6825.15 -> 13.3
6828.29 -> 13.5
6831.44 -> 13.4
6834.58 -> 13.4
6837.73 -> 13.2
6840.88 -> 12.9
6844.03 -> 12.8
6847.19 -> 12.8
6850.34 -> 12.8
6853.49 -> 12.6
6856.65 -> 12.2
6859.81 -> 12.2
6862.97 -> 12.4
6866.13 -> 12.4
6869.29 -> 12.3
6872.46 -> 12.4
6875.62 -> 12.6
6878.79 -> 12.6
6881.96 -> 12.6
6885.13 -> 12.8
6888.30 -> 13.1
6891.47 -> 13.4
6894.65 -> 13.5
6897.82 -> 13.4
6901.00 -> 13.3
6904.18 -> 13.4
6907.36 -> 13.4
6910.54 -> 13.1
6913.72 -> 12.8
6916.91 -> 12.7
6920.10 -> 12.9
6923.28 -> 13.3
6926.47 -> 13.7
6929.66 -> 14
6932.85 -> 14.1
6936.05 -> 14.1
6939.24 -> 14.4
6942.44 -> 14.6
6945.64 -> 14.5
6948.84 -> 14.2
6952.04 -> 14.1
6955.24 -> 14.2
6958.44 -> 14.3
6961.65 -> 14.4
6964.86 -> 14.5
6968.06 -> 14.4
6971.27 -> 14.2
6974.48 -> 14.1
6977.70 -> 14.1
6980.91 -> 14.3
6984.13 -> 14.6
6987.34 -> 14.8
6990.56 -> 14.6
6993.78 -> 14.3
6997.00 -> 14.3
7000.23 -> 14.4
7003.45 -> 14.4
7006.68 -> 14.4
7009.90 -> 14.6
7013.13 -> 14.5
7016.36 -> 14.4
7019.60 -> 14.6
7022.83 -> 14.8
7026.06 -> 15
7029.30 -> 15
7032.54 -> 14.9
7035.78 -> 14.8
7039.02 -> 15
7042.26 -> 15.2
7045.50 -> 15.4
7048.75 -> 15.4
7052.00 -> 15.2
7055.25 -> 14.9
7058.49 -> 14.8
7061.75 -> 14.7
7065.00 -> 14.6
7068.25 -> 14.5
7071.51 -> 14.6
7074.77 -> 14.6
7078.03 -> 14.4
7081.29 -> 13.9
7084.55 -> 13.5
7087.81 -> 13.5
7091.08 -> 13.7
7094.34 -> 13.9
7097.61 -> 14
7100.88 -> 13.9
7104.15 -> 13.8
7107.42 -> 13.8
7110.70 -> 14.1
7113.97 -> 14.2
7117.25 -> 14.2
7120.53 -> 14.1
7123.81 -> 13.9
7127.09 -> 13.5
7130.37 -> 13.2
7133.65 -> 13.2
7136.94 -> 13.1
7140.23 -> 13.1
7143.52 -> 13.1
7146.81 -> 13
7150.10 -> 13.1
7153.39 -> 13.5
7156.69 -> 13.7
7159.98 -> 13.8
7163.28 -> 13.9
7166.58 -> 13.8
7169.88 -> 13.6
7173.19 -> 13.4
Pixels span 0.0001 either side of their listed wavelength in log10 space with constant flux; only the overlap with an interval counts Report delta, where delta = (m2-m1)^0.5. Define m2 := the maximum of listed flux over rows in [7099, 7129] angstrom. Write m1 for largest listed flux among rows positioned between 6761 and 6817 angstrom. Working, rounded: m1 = 14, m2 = 14.2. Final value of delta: 0.4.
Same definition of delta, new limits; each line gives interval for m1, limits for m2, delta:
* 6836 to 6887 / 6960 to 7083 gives 1.5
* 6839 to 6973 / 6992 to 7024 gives 0.4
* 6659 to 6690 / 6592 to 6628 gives 1.1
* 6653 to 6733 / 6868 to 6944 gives 0.3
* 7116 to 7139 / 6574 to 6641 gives 1.2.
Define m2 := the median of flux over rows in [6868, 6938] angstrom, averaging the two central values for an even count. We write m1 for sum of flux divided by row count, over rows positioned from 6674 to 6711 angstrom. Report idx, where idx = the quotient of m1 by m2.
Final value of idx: 1.06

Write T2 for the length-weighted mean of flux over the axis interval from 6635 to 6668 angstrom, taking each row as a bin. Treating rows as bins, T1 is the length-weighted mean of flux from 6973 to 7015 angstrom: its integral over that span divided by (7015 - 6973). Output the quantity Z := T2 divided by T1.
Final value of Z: 1.02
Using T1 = 14.4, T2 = 14.6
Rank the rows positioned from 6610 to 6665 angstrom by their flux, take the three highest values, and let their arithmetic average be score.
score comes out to 15.4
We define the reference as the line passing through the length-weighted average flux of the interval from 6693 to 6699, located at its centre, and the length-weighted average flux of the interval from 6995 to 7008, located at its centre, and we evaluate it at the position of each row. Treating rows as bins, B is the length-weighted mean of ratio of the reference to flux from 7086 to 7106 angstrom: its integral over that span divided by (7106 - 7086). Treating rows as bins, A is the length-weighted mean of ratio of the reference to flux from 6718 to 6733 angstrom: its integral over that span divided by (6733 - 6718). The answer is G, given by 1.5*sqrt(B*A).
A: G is 1.58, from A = 1.06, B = 1.05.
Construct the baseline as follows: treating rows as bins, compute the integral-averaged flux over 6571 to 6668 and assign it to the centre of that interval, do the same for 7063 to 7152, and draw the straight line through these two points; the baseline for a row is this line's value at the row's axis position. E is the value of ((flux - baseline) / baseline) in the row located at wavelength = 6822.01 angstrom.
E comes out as -0.09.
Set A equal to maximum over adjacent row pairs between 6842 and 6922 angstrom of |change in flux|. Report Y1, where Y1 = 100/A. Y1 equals 250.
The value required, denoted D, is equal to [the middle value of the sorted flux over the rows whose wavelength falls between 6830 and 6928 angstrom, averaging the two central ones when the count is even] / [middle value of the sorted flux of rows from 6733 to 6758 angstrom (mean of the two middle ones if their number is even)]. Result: 0.94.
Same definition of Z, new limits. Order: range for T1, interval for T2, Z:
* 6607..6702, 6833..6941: 0.91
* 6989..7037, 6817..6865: 0.88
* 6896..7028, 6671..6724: 0.99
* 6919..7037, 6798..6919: 0.90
